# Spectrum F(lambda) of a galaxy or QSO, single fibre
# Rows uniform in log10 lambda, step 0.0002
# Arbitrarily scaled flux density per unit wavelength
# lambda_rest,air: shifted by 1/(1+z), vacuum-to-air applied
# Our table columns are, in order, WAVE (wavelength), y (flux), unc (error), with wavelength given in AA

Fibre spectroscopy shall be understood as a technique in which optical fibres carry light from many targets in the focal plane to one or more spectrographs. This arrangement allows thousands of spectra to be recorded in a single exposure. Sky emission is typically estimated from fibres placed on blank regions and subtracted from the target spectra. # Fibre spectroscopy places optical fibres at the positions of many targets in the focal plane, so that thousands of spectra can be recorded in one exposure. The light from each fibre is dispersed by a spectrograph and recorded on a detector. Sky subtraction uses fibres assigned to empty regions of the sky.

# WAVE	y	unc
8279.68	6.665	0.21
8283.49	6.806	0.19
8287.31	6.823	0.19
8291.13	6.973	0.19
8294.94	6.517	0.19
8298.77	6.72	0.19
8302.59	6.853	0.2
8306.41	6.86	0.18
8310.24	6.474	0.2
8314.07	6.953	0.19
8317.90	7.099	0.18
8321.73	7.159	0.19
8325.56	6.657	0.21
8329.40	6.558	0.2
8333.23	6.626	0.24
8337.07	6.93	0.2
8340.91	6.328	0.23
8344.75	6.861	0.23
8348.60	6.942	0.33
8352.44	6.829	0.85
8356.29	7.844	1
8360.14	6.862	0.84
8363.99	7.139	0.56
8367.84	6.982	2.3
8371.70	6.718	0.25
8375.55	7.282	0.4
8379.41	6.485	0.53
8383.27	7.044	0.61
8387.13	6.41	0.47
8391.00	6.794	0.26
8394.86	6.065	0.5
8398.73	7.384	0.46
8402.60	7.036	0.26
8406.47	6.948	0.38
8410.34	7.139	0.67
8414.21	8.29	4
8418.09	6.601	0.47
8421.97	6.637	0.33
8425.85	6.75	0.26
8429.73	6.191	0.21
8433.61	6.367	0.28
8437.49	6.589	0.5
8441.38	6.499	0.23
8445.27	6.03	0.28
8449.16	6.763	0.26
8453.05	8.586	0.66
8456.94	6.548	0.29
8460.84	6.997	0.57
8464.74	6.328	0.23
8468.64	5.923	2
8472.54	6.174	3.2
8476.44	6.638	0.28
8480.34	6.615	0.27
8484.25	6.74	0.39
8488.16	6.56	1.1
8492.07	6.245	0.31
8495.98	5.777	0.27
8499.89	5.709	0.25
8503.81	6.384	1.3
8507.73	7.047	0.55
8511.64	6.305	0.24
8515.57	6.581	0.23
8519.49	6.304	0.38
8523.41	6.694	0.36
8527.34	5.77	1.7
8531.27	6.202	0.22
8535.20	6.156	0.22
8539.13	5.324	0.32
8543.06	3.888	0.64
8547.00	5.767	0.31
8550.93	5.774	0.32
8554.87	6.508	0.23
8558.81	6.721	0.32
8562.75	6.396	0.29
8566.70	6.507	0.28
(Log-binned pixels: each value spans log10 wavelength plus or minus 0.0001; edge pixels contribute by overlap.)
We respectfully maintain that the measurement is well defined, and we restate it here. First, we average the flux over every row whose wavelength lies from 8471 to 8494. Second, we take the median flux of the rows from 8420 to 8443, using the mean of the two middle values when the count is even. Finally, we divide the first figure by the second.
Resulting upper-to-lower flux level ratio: 0.99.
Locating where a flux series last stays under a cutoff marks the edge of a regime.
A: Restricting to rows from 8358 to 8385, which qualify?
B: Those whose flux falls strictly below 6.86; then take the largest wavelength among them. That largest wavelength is 8379.41 AA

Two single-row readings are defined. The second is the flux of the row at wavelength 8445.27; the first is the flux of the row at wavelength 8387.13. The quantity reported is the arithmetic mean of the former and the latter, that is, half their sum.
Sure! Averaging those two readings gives 6.2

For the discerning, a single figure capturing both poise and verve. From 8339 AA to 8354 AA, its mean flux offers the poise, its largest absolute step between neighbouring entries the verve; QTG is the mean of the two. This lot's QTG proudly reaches 3.64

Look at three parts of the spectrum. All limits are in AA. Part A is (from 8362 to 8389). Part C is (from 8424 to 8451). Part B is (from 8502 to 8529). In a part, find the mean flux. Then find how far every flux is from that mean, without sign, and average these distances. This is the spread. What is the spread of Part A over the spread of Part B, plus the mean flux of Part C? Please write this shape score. 7.4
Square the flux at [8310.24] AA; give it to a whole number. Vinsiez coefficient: 42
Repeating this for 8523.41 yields 45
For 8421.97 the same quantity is 44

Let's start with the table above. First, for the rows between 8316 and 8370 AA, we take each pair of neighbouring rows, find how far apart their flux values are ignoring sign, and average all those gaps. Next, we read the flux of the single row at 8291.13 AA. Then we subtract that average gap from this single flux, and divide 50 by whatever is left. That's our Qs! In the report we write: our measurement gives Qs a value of 7.6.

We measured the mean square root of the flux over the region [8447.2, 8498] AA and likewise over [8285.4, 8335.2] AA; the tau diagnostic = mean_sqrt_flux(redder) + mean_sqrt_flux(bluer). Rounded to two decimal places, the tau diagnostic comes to 5.17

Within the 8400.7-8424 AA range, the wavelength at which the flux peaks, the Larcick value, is 8414.21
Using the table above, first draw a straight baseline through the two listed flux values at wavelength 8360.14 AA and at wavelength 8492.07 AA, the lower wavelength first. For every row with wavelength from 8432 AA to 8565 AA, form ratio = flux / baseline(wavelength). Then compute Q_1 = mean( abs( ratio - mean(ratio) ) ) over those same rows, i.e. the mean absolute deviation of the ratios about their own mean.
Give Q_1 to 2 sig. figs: 0.068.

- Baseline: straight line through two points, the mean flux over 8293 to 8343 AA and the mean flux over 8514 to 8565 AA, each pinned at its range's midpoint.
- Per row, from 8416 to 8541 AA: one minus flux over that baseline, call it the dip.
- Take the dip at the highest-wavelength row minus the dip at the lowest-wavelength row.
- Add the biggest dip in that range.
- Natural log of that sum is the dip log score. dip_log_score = -1.4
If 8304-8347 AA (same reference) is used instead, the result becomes -3.4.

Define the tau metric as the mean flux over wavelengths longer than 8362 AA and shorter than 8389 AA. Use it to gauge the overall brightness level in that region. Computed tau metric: 6.87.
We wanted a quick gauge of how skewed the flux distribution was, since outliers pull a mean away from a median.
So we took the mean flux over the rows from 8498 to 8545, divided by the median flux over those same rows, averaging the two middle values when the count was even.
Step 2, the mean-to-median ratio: 0.964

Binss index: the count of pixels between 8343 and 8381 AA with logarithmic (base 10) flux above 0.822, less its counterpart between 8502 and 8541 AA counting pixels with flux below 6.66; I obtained 1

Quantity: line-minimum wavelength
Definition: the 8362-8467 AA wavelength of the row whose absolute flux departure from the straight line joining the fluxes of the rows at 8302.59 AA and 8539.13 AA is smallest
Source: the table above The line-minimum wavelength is 8445.27 AA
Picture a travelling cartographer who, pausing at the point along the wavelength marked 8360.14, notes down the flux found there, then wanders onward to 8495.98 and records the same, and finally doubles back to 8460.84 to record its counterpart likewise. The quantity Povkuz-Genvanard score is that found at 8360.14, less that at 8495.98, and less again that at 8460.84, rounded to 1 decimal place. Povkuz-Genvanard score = -5.9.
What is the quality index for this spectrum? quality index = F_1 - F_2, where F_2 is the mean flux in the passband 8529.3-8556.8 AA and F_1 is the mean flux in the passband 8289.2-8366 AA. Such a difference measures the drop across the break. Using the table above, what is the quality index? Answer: 1.20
